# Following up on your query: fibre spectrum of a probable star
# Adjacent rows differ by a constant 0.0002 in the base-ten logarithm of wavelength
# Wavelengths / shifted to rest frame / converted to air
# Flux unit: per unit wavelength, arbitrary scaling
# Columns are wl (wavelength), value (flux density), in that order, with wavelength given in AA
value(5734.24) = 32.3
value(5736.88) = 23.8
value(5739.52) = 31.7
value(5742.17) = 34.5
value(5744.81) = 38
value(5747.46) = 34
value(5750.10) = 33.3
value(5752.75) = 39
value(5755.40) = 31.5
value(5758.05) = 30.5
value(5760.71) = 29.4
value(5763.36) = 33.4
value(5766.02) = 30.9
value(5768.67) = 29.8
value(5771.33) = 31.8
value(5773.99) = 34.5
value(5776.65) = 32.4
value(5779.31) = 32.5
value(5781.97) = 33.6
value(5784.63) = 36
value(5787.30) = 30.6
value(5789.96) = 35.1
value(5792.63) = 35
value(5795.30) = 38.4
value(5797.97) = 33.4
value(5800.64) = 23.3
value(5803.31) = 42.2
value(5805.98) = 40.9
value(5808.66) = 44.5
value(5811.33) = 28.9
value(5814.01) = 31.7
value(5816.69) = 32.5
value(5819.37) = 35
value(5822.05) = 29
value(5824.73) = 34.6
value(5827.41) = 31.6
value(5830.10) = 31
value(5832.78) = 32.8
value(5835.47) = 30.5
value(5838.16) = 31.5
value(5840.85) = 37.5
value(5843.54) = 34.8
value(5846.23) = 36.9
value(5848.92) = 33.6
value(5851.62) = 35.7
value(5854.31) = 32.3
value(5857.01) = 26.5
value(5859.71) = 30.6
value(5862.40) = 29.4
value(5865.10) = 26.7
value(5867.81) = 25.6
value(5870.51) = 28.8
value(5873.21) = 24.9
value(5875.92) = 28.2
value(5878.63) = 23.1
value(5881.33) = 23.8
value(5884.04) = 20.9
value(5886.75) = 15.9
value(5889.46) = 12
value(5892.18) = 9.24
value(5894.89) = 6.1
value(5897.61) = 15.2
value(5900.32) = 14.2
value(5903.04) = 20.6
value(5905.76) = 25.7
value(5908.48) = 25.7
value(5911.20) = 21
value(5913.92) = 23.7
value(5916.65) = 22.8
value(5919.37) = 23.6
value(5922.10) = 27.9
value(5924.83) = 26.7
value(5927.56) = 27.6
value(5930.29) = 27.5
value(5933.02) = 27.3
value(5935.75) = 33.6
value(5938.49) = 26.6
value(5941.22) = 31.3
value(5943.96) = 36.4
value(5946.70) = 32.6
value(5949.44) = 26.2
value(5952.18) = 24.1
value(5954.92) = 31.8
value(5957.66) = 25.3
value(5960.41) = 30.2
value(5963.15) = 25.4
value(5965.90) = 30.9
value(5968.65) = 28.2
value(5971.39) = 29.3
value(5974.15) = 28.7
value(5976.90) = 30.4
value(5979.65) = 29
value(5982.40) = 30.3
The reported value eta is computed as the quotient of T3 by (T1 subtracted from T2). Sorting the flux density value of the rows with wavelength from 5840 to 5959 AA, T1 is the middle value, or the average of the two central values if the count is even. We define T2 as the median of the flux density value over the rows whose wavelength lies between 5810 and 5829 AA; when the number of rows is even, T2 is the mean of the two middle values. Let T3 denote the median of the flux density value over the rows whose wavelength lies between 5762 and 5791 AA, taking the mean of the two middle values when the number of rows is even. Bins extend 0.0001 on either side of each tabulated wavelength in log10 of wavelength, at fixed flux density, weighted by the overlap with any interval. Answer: 6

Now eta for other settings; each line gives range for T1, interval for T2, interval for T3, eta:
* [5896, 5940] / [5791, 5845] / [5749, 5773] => 4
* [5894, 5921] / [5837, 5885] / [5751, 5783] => 4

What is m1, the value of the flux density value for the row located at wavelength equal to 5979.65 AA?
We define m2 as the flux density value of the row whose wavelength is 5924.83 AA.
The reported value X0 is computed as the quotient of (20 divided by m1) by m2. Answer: 0.0258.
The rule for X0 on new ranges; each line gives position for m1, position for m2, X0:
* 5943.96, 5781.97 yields 0.0164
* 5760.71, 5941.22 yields 0.0217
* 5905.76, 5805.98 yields 0.0190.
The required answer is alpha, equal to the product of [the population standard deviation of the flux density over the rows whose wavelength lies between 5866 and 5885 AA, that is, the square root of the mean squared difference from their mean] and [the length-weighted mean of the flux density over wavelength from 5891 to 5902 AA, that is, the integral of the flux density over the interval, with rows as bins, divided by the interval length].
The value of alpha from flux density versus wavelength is 30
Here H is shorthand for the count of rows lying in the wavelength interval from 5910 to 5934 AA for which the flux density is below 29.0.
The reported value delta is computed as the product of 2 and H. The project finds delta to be 18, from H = 9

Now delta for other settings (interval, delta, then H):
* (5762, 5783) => 0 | 0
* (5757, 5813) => 4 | 2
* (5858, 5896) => 24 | 12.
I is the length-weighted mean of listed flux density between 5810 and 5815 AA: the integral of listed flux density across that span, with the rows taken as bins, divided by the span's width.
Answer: 30.2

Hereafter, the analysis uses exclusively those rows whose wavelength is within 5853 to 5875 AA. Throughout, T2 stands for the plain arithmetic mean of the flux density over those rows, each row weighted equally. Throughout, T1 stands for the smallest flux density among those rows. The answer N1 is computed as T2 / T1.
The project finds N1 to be 1.13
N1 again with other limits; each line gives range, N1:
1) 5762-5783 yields 1.09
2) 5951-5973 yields 1.17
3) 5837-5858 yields 1.27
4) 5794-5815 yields 1.52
